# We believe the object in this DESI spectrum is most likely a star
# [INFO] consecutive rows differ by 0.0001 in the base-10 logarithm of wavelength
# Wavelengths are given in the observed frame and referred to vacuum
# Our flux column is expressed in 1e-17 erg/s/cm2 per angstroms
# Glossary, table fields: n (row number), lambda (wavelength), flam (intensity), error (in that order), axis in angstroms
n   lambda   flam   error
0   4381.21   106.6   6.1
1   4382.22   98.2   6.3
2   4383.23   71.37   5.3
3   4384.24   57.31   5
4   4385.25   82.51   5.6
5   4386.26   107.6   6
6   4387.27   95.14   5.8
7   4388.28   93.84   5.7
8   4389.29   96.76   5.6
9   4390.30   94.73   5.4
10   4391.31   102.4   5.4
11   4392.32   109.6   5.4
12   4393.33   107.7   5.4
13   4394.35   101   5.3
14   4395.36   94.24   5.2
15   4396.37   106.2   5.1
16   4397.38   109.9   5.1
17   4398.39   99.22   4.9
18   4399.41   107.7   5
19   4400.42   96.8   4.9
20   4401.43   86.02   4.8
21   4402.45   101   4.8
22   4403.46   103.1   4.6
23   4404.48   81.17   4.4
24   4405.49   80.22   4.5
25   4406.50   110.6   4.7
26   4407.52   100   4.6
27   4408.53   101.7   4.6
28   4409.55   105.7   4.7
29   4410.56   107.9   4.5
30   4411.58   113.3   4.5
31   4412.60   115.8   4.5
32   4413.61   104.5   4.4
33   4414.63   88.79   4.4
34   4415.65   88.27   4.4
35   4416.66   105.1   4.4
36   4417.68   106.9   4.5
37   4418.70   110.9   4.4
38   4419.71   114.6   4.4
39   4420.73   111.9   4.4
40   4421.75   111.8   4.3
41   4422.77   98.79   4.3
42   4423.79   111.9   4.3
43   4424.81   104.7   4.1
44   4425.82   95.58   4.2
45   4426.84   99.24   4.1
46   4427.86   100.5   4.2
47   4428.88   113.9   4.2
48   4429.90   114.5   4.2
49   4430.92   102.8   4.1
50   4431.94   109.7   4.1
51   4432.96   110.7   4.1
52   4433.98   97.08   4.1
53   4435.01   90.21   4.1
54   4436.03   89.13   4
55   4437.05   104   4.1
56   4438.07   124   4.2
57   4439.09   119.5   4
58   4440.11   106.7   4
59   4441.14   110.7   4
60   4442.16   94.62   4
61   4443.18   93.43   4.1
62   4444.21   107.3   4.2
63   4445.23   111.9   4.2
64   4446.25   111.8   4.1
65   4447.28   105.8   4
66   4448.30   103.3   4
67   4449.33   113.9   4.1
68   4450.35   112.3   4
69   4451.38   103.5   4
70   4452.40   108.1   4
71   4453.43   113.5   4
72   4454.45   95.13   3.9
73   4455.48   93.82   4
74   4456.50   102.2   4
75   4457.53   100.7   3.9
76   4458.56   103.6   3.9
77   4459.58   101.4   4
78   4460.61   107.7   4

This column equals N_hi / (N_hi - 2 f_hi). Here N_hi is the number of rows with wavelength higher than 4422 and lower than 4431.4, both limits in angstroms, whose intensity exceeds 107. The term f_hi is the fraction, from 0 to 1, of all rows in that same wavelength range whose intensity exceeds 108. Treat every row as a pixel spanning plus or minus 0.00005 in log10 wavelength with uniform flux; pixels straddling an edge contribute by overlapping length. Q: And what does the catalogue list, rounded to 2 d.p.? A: 1.29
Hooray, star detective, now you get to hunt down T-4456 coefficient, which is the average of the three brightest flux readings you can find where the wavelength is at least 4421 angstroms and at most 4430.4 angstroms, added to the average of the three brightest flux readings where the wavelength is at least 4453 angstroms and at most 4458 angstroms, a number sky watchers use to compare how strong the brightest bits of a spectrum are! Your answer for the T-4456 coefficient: 219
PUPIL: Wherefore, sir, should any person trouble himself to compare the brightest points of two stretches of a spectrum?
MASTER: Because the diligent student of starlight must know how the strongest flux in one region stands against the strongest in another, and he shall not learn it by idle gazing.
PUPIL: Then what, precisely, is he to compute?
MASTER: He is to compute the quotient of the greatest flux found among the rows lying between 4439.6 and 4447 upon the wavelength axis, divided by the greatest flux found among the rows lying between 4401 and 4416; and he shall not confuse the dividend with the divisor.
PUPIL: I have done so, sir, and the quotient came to 0.97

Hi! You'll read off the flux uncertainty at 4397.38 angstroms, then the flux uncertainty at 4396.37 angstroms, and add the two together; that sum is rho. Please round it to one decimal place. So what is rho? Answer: 10.2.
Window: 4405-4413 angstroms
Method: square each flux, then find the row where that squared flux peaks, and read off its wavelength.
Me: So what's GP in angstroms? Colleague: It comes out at 4412.60 angstroms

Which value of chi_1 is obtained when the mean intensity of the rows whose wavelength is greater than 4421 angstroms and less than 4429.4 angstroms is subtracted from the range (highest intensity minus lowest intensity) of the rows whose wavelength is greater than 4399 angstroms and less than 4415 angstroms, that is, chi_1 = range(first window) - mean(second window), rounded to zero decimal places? -69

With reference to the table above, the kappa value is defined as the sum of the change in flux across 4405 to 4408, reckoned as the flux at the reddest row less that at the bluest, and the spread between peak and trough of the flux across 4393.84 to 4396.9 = 32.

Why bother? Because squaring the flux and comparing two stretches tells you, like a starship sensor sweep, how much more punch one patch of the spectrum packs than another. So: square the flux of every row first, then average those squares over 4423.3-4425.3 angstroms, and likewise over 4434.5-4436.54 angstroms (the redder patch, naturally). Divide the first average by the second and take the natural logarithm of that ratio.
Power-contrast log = 0.38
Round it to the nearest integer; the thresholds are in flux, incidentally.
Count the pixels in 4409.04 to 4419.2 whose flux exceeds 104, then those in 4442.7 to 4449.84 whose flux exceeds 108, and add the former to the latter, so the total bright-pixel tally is 11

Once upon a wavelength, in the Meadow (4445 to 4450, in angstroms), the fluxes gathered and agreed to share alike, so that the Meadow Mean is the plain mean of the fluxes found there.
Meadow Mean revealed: 109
